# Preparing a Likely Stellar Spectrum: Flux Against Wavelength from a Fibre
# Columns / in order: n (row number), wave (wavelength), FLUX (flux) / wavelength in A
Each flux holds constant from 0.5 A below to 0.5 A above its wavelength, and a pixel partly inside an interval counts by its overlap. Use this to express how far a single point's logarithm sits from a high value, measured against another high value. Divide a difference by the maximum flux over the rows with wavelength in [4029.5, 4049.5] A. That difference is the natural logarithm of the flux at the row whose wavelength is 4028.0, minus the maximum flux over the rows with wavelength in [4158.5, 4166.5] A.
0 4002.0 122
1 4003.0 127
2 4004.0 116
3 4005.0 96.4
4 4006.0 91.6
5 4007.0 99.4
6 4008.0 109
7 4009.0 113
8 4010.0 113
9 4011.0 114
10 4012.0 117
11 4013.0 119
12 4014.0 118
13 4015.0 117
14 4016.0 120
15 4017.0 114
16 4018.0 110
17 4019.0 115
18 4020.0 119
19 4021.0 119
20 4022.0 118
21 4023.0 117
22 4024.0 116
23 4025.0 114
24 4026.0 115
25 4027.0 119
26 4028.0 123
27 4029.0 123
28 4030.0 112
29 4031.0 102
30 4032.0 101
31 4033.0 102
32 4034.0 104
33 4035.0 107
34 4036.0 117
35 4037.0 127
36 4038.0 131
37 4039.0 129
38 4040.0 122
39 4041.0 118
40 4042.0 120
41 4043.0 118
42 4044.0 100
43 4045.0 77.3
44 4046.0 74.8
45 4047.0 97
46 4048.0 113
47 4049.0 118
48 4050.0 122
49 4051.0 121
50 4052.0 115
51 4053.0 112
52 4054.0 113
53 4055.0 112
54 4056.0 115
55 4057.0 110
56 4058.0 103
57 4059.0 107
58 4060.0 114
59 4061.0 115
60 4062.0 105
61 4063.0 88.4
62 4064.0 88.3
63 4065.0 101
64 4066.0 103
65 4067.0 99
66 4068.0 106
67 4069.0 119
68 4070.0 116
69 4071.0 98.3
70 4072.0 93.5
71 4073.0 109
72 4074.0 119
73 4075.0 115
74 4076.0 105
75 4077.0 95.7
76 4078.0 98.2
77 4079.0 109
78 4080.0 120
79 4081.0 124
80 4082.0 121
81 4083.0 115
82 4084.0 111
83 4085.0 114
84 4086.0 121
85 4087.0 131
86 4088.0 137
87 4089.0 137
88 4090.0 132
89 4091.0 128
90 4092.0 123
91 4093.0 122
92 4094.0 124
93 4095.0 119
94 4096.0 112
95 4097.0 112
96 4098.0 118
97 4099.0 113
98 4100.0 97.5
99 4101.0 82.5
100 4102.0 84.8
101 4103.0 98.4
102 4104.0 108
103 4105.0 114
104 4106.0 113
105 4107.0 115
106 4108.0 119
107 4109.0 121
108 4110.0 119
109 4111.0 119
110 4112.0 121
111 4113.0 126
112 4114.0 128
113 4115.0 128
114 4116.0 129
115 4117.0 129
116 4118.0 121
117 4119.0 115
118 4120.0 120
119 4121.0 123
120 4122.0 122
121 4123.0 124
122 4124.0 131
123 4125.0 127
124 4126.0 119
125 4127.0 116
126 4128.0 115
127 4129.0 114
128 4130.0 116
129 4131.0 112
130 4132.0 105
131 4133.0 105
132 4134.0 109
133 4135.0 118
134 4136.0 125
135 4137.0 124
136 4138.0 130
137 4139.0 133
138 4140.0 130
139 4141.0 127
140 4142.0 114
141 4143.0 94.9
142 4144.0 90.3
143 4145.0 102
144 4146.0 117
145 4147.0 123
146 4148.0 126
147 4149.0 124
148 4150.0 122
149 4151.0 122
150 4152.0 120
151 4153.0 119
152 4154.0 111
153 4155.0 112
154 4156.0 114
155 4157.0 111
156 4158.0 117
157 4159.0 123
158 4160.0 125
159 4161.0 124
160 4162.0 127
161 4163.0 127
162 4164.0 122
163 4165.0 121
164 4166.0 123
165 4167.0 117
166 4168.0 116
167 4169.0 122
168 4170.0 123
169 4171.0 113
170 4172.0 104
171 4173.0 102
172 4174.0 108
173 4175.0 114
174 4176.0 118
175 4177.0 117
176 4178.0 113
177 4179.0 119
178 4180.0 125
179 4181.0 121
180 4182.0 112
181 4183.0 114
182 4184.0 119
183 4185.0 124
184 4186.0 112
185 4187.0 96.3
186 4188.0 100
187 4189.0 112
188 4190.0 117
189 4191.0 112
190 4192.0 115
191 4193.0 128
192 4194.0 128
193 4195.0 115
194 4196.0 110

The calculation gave -0.93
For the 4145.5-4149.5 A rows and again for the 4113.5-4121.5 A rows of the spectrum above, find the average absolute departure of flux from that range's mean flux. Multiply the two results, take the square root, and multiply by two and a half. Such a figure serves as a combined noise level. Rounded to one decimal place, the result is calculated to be 8.7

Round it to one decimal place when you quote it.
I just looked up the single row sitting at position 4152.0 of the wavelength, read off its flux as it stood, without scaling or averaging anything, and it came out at 120.0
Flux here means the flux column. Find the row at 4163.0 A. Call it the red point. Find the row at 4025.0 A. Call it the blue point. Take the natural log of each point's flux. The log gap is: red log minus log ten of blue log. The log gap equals 4.17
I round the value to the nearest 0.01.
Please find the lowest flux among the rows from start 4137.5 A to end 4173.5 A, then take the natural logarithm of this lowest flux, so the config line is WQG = 4.50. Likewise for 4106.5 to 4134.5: 4.65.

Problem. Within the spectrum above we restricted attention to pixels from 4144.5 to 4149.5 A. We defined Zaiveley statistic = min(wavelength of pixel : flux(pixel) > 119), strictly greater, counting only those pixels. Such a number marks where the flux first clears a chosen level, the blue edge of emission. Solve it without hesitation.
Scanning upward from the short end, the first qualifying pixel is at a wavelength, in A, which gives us 4147.0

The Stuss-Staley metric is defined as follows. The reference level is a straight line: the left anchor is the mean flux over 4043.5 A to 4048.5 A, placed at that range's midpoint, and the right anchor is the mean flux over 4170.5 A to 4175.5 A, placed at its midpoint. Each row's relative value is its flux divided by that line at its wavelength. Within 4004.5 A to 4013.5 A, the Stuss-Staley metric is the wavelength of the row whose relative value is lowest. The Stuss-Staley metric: 4006.0 A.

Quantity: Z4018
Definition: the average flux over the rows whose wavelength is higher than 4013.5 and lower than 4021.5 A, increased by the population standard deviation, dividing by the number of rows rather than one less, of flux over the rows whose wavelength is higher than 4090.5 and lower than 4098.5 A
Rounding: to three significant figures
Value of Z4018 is 122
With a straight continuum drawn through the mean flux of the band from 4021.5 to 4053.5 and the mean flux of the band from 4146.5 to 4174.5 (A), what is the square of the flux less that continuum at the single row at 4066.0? 121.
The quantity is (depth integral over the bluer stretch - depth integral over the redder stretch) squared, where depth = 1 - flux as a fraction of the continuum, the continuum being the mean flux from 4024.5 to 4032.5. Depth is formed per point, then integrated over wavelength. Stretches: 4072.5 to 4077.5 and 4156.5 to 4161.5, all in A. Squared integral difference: 0.25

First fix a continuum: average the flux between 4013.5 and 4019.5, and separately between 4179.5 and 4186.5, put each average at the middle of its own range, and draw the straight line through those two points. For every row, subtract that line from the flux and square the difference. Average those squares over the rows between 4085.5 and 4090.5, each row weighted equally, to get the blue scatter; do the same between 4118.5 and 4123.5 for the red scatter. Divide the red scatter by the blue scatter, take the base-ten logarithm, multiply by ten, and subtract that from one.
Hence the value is 11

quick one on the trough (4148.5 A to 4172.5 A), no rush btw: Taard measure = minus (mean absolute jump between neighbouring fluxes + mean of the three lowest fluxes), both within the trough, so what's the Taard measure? -112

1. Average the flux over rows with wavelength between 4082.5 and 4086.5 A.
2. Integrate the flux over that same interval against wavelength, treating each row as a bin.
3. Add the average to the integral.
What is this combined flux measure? 576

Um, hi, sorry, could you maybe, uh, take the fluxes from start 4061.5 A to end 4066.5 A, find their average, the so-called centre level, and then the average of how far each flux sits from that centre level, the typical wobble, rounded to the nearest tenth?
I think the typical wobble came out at 7.0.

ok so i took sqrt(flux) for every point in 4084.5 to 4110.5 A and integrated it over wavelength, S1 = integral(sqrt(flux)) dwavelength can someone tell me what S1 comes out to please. 280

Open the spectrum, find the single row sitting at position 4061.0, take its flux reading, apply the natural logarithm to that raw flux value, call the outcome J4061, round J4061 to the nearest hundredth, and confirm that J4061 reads 4.74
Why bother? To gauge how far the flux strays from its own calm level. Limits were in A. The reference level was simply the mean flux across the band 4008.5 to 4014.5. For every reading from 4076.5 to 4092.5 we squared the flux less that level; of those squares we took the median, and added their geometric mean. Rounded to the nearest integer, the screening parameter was 120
